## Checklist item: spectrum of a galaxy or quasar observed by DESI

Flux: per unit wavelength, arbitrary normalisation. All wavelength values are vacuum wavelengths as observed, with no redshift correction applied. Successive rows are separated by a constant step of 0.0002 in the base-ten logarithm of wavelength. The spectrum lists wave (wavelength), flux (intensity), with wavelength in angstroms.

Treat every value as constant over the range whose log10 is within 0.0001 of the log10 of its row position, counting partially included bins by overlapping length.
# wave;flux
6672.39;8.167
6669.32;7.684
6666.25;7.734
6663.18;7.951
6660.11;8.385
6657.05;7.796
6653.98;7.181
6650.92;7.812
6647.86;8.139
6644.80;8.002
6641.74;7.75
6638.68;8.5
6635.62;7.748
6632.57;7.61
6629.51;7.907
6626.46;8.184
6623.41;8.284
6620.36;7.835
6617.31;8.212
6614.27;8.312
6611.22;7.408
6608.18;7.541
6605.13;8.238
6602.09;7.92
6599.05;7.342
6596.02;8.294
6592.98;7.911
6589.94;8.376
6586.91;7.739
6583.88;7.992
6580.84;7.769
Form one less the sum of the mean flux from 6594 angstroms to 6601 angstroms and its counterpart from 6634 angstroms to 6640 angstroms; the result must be -14.9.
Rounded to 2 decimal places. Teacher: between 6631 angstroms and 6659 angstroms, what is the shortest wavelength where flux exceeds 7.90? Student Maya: 6638.68 angstroms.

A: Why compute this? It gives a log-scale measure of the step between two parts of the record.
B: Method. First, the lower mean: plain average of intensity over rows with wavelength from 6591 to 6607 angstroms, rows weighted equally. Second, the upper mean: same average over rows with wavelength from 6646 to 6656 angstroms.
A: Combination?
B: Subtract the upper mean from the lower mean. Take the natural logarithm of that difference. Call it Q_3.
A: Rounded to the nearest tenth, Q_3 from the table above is -1.5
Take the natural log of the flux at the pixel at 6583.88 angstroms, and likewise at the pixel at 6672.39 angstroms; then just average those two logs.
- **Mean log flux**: 2.09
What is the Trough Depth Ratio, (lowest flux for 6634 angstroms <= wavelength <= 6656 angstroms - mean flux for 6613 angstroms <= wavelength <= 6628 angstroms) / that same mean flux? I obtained -0.12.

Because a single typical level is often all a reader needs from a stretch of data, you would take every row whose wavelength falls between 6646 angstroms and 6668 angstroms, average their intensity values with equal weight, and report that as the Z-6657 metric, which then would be 7.86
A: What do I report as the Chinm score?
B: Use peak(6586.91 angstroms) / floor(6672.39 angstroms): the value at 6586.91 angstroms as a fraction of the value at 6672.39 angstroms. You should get 0.95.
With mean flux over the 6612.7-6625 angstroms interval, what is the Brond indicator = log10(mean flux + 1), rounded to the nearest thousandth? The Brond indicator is 0.962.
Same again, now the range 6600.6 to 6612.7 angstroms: 0.943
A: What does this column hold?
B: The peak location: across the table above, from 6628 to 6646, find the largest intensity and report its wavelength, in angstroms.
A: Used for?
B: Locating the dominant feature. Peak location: 6638.68 angstroms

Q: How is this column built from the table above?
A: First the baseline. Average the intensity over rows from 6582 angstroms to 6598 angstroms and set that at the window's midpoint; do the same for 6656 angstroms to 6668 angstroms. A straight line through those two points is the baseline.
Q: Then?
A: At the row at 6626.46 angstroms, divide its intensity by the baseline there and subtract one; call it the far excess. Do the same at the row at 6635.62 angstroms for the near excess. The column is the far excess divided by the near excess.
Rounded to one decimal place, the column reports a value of -0.7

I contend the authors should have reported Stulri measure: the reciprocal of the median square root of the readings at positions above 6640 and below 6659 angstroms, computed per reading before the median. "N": 0.358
